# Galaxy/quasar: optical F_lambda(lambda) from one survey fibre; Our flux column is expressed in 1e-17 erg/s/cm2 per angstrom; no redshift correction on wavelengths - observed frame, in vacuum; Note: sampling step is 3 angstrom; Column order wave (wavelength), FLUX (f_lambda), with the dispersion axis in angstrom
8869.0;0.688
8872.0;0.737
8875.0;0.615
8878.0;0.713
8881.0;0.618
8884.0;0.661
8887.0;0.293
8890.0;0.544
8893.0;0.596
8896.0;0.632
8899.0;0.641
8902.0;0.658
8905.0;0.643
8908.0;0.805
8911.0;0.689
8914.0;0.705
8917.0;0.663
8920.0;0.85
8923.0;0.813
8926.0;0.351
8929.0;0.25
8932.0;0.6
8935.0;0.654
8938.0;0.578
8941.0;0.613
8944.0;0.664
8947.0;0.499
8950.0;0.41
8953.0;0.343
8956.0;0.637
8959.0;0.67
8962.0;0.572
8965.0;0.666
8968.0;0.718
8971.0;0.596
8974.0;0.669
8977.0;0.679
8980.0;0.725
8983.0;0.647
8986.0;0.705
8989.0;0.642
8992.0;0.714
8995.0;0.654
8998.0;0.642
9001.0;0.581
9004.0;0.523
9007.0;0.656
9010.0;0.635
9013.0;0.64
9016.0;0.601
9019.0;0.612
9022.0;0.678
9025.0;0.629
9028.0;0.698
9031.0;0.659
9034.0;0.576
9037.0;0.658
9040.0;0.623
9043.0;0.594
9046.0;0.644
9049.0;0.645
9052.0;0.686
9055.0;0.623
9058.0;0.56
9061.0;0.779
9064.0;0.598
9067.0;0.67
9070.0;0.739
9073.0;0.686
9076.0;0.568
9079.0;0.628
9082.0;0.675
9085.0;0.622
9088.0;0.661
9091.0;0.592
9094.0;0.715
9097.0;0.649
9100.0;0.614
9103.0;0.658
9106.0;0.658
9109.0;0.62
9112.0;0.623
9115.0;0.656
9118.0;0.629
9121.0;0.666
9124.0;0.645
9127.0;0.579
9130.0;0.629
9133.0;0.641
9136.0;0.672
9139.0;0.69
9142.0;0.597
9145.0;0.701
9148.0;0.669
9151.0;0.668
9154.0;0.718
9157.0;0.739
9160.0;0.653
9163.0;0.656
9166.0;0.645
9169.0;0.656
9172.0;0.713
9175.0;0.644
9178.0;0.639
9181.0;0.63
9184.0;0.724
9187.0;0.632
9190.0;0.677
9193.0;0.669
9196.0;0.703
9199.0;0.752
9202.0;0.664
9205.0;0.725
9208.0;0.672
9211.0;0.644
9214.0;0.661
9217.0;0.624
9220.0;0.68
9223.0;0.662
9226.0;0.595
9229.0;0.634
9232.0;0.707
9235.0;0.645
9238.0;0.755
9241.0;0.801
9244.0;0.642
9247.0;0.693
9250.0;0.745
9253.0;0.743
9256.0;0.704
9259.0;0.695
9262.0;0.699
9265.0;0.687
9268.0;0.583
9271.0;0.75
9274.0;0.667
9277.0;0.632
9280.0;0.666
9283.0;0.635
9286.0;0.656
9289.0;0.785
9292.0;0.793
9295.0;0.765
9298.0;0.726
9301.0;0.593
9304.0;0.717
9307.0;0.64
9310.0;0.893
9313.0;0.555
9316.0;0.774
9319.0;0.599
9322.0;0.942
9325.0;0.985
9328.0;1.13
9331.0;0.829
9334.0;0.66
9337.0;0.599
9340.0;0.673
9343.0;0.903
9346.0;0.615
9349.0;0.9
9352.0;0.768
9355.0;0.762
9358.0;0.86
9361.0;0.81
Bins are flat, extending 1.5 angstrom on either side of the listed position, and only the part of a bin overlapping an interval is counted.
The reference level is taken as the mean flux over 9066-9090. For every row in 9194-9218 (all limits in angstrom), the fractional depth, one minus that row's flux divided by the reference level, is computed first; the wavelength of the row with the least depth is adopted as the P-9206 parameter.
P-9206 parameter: 9199.0 angstrom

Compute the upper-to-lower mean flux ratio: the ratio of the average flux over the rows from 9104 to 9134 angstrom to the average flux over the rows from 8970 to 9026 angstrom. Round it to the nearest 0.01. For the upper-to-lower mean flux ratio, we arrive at 0.99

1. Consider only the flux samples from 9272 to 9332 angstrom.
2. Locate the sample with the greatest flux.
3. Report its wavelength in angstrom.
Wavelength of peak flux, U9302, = 9328.0 angstrom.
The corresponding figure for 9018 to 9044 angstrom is 9028.0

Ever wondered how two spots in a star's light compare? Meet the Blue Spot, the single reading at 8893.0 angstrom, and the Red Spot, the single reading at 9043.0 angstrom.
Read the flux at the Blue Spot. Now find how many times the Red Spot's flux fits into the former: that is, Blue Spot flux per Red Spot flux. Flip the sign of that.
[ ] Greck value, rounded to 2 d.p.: -1.00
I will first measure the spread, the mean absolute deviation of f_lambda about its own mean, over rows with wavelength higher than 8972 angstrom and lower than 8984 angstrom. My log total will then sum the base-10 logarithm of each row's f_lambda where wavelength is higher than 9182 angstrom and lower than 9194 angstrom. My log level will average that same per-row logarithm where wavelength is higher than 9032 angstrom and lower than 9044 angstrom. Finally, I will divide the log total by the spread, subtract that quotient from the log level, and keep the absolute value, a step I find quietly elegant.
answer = 30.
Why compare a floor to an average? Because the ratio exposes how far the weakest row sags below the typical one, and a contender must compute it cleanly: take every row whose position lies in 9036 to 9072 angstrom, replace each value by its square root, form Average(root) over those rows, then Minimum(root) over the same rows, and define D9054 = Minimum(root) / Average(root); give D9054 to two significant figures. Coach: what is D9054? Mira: 0.93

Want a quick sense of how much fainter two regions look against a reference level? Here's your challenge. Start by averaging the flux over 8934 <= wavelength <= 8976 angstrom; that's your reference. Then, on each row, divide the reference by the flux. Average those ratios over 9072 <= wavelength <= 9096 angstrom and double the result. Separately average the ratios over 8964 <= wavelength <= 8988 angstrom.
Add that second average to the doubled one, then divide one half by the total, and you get 0.183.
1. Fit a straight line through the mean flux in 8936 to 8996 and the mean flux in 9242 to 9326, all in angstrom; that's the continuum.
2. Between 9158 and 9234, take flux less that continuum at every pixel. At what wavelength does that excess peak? 9199.0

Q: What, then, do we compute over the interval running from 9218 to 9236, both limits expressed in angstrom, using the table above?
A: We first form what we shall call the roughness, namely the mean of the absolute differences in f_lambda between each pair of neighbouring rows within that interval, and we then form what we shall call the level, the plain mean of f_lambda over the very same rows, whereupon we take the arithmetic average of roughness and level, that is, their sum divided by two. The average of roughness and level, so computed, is 0.353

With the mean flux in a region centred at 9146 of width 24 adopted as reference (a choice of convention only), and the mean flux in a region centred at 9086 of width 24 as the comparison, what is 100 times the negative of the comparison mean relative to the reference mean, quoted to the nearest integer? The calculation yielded -94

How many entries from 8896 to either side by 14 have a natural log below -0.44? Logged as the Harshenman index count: 6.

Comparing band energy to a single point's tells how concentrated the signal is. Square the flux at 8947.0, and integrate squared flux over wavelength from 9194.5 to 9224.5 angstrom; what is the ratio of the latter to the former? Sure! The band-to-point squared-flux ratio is 56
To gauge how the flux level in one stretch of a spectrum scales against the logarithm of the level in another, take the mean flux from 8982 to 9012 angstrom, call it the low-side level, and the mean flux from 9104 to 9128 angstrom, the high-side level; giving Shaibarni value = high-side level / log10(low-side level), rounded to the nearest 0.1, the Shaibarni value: -3.3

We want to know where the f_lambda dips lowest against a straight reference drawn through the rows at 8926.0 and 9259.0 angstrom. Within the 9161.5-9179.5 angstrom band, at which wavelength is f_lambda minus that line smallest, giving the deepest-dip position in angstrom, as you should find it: 9178.0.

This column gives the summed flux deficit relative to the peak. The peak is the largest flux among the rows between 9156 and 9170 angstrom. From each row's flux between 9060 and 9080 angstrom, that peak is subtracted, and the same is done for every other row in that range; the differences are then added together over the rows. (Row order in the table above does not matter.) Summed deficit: -0.5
